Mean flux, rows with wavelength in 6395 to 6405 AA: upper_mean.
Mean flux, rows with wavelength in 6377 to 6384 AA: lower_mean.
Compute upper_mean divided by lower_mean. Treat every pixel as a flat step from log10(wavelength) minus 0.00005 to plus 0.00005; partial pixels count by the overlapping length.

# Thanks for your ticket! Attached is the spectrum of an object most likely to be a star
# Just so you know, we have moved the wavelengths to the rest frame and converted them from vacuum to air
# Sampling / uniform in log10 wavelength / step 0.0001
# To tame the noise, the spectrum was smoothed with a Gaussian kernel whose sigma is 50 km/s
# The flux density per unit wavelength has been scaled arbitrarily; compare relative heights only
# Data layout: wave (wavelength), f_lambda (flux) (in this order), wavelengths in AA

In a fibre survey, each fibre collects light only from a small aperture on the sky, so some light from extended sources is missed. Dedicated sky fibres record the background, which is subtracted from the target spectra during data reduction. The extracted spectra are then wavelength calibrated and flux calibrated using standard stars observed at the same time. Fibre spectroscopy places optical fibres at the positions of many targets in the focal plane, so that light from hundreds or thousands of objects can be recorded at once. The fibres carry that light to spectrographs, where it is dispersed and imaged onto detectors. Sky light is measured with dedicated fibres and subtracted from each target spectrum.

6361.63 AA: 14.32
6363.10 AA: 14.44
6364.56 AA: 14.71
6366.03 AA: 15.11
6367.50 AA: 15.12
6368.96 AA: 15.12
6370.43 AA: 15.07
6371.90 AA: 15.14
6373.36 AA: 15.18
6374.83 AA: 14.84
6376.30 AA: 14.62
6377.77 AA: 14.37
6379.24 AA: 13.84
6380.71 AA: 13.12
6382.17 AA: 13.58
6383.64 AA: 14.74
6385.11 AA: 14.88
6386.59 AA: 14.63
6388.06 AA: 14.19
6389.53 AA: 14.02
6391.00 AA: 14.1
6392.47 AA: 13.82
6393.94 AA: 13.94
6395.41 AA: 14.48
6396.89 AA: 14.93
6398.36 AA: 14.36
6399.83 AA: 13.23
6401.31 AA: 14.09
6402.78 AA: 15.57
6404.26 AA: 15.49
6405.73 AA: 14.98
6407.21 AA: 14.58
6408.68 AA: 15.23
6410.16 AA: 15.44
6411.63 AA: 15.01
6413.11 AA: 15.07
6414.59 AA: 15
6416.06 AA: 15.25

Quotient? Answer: 1.05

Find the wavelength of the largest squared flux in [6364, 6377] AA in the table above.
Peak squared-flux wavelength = 6373.36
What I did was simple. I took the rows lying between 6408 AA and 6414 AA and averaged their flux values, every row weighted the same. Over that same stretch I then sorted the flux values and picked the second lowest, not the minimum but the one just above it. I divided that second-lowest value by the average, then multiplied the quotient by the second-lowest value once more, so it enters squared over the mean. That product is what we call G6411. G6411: 15.0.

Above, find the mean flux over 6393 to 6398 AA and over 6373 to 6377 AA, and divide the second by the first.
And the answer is 1.03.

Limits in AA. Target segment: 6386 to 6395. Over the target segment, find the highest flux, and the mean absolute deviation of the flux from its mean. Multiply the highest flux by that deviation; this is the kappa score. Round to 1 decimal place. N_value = 2.9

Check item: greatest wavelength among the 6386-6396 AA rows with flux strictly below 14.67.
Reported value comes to 6395.41 AA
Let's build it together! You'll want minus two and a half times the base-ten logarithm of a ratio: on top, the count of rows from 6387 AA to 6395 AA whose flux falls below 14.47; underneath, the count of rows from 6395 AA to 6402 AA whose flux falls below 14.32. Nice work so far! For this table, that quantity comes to -1.0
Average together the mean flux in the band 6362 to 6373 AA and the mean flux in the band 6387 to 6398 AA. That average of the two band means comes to 14.6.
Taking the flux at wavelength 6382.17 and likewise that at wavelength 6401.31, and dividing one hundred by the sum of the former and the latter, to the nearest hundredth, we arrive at 3.61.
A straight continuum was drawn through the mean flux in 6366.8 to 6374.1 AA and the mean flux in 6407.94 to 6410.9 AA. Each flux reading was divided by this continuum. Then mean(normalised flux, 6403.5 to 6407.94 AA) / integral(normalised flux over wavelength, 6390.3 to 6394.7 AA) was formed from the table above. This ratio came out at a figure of 0.243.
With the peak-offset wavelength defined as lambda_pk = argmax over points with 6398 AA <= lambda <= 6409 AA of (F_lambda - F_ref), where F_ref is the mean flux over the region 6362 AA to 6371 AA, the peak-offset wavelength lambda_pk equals 6402.78 AA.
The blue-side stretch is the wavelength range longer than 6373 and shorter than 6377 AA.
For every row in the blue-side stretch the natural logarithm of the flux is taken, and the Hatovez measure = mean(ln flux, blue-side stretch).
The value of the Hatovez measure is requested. 2.70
